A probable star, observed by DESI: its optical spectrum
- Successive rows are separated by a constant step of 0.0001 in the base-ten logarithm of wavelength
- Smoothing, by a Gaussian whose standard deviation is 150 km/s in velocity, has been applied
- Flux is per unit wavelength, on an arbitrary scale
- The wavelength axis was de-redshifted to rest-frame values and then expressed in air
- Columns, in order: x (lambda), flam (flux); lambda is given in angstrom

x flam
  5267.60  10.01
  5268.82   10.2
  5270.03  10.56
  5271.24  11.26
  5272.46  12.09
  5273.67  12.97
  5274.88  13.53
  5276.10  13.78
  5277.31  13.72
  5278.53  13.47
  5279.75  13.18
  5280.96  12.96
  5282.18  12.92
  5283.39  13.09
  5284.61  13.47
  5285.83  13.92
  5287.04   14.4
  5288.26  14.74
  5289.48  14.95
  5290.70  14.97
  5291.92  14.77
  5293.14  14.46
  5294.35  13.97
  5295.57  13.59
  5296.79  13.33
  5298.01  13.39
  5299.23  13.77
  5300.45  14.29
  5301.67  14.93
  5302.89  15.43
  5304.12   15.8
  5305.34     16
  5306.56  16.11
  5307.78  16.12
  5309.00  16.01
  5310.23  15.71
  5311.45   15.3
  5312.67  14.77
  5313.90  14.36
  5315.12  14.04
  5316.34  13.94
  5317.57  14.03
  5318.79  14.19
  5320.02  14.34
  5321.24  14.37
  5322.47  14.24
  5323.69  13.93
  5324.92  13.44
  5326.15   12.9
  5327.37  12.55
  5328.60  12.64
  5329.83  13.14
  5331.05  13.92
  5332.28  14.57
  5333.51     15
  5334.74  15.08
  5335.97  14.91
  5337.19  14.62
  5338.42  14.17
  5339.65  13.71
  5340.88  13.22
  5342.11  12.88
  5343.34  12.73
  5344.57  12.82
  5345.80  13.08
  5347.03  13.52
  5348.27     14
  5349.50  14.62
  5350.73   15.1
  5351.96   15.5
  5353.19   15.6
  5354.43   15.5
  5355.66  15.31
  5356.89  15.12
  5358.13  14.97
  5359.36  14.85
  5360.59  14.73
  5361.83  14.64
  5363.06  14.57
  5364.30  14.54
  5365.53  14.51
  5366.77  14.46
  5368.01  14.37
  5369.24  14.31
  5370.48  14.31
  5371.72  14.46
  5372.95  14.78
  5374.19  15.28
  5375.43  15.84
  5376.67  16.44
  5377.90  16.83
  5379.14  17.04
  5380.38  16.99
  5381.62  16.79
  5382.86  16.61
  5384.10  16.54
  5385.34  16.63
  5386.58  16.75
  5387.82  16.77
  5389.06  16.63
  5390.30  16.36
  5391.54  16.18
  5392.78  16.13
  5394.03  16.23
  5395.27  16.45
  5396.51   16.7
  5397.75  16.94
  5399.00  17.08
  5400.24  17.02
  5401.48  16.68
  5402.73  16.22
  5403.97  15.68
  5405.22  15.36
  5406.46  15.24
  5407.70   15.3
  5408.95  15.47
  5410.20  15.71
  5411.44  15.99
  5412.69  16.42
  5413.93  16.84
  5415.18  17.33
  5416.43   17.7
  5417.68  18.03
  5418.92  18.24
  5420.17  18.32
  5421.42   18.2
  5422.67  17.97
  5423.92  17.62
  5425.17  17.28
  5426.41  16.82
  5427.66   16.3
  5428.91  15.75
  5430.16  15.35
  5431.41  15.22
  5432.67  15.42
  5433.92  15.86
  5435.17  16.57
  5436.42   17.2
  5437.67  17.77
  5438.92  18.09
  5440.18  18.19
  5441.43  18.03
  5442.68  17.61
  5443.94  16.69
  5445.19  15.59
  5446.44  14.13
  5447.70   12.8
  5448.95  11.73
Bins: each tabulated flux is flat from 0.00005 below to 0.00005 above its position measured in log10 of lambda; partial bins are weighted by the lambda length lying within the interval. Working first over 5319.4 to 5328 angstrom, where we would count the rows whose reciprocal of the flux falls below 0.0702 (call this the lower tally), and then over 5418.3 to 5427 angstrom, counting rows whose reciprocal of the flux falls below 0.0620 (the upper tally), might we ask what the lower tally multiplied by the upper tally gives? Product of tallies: 14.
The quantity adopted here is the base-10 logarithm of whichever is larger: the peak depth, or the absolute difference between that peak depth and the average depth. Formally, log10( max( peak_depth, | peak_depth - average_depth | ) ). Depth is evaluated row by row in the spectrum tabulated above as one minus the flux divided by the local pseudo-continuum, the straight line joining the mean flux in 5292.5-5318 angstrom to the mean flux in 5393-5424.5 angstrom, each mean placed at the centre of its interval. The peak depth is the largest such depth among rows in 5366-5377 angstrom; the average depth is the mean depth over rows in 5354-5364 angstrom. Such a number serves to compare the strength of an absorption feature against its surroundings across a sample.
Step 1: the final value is -0.98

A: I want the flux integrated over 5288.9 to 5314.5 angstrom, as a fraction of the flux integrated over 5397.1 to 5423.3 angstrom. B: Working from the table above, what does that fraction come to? 0.87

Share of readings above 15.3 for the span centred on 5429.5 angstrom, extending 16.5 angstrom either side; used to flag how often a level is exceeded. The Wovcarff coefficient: 1.0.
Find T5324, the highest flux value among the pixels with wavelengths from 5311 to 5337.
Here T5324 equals 15.3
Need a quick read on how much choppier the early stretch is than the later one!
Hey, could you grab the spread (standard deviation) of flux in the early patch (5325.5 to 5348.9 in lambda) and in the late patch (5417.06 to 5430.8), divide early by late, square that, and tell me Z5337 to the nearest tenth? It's 0.7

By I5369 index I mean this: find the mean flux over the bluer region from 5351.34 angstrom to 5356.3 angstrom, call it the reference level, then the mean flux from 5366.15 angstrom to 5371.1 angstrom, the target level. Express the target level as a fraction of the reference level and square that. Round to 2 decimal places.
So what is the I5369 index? 0.86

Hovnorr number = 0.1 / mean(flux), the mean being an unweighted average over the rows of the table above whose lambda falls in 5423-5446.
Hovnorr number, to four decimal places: 0.0060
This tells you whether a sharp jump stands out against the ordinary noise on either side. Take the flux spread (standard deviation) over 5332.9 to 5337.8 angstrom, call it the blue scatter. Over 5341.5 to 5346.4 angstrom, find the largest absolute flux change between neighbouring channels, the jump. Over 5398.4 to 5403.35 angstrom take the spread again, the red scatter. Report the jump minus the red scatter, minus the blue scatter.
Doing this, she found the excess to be -0.3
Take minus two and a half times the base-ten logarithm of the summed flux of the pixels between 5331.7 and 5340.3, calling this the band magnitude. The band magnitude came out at -5.0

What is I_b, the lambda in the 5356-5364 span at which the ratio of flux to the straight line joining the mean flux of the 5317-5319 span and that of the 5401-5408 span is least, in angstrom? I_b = 5363.06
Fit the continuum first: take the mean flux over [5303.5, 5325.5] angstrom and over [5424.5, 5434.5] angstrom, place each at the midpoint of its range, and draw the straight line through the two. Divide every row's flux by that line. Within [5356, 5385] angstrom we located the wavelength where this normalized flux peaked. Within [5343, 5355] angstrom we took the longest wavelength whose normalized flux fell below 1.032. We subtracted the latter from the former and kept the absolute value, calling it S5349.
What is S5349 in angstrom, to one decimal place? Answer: 24.7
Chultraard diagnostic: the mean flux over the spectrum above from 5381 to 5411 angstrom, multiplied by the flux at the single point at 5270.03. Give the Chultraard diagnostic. 172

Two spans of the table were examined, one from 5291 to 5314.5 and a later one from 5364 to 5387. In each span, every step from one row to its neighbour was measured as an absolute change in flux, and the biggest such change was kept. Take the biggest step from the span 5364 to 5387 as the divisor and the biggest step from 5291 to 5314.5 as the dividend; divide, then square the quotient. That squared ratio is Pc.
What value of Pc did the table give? 1.1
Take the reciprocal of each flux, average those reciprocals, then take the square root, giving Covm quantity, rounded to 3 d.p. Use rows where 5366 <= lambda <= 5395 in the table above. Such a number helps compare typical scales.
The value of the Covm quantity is 0.251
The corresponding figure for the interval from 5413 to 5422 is 0.237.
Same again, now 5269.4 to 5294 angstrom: 0.274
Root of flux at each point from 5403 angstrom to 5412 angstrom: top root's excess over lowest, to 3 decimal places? 0.095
